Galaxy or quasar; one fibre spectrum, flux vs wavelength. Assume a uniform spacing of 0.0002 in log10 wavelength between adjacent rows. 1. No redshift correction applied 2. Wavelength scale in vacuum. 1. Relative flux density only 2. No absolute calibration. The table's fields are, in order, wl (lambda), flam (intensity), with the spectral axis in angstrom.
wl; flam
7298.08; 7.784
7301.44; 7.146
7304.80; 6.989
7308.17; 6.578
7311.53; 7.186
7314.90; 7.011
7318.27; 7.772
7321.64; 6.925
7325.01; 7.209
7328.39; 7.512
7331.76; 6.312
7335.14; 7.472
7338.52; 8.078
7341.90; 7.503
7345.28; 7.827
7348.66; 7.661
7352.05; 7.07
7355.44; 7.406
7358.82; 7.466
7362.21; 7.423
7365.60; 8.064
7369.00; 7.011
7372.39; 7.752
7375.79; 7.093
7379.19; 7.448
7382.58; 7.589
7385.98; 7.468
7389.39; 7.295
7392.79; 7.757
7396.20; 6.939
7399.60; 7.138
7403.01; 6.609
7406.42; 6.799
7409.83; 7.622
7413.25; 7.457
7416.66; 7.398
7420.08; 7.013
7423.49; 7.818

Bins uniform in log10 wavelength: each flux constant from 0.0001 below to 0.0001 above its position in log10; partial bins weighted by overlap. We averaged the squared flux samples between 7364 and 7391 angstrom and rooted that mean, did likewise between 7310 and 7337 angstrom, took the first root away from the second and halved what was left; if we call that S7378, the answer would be -0.14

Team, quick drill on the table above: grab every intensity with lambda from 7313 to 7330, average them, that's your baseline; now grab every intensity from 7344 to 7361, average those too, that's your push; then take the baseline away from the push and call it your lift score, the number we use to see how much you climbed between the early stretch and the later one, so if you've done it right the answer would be 0.20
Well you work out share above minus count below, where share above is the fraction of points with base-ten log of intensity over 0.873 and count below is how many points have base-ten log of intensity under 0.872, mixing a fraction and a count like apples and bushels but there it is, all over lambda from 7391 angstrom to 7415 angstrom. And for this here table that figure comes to -3.7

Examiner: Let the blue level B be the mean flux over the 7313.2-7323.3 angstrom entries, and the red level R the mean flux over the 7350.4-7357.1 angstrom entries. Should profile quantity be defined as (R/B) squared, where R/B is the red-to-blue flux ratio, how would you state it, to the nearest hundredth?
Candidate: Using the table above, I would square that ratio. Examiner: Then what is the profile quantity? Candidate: 1.00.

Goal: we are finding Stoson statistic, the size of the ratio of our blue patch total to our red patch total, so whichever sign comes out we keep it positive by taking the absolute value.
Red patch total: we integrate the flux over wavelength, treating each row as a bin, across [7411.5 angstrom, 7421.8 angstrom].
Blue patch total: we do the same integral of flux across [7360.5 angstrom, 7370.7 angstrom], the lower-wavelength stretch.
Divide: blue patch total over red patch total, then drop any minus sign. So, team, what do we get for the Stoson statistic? 1.02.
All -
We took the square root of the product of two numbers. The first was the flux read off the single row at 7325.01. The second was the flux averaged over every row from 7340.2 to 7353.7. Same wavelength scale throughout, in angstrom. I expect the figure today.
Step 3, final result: 7.36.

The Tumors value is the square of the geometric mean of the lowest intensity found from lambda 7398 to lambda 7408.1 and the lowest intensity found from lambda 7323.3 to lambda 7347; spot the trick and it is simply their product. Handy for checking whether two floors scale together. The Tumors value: 41.7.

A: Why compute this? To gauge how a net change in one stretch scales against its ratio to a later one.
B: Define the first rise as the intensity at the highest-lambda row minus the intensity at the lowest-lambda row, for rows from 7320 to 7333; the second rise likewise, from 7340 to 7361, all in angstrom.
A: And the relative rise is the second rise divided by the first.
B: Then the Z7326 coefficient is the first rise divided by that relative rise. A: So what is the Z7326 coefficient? -10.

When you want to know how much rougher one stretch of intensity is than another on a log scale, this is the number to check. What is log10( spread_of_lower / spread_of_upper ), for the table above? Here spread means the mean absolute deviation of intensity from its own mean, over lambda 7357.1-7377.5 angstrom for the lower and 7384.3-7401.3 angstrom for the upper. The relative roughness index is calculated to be 0.10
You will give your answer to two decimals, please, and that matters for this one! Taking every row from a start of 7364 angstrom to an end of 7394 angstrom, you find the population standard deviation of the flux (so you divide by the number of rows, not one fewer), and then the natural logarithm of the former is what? -1.15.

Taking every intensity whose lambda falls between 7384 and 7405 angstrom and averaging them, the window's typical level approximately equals 7.20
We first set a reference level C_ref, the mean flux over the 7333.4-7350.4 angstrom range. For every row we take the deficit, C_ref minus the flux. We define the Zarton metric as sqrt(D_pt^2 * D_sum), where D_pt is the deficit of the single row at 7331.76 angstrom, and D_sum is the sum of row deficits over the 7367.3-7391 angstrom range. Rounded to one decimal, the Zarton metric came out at 2.1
